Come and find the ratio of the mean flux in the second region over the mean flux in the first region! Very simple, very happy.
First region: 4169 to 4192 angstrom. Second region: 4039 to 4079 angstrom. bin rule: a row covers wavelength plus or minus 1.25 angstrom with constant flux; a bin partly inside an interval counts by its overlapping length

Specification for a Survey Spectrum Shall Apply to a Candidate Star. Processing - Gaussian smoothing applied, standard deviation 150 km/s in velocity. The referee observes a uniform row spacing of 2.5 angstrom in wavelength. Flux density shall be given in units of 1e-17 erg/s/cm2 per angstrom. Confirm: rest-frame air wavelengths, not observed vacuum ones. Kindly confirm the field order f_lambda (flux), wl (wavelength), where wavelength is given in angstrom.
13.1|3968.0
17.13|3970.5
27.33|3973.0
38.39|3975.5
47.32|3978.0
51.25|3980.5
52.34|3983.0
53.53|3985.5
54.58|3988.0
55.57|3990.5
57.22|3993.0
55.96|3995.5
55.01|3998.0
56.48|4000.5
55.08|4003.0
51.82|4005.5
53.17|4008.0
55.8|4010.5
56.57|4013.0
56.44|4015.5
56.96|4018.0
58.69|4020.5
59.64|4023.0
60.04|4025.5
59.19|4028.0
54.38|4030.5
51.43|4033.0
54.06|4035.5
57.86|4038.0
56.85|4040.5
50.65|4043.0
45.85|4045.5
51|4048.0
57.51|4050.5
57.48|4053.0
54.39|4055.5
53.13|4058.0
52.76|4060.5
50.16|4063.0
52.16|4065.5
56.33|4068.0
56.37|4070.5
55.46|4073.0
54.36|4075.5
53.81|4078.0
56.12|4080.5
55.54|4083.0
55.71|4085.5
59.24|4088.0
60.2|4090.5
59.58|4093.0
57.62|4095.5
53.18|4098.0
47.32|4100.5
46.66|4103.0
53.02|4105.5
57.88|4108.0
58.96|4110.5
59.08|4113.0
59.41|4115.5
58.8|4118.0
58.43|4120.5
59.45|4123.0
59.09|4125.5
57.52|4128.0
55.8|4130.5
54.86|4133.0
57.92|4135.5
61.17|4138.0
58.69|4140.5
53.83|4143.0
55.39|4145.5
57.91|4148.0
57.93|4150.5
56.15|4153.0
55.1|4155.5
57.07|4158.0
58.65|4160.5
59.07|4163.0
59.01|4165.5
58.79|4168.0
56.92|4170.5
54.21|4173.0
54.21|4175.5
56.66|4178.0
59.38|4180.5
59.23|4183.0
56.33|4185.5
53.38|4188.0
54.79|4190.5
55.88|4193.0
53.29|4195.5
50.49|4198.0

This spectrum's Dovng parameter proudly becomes 0.956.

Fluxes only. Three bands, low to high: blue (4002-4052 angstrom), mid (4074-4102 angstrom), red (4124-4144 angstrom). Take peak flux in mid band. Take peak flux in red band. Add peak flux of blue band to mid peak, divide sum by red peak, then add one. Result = 2.97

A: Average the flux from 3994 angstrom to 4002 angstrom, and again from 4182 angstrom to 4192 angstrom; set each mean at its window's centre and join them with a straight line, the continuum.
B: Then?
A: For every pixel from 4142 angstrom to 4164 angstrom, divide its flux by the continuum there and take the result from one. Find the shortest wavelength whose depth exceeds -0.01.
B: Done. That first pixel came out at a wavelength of 4143.0 angstrom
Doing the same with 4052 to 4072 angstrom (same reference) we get 4055.5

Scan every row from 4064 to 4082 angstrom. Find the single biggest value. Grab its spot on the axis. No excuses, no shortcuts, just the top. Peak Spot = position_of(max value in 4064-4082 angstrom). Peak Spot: 4070.5 angstrom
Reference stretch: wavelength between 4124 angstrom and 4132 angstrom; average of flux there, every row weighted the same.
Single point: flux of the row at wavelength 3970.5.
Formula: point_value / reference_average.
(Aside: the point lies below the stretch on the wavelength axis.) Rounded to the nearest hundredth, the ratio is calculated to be 0.30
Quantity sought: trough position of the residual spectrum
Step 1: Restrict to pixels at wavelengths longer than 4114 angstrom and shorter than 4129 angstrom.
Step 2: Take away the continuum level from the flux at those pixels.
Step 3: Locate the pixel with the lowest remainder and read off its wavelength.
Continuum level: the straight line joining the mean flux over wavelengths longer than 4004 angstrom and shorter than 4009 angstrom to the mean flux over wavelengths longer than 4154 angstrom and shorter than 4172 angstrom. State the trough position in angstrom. 4128.0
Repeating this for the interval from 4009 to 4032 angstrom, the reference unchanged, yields 4030.5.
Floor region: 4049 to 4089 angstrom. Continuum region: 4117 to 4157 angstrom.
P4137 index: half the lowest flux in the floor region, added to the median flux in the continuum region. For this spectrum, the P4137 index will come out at 83.0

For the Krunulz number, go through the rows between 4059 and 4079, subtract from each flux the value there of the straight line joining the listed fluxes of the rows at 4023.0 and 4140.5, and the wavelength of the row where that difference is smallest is 4063.0 angstrom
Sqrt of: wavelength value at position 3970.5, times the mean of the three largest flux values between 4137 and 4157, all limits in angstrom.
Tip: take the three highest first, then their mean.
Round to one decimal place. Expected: 31.9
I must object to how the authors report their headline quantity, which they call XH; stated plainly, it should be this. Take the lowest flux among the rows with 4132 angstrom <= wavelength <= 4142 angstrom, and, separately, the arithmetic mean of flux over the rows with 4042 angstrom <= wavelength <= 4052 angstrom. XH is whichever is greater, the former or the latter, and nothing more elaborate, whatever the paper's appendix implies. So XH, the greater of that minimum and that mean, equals 54.86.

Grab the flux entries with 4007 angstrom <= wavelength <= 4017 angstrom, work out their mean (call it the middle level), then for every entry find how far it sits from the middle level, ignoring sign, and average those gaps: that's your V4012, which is 1.16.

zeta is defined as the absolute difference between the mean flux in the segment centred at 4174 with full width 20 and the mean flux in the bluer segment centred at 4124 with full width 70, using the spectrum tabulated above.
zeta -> 0.6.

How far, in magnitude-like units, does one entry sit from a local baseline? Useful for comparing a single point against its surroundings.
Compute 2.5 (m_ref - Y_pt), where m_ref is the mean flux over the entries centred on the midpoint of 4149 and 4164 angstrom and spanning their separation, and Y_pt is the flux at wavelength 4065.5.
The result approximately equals 13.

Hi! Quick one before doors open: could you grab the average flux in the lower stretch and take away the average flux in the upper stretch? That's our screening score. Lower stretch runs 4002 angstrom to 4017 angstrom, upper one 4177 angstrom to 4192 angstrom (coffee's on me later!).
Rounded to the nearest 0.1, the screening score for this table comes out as -1.8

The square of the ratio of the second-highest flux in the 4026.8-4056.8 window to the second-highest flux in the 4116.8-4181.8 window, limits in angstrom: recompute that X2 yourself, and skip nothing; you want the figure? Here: 0.95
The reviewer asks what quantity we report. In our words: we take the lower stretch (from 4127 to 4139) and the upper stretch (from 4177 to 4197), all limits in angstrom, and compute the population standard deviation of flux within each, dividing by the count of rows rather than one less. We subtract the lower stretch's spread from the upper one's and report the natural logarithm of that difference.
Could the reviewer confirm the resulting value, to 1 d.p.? -4.5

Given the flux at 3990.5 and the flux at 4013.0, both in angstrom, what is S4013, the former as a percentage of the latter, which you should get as 98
